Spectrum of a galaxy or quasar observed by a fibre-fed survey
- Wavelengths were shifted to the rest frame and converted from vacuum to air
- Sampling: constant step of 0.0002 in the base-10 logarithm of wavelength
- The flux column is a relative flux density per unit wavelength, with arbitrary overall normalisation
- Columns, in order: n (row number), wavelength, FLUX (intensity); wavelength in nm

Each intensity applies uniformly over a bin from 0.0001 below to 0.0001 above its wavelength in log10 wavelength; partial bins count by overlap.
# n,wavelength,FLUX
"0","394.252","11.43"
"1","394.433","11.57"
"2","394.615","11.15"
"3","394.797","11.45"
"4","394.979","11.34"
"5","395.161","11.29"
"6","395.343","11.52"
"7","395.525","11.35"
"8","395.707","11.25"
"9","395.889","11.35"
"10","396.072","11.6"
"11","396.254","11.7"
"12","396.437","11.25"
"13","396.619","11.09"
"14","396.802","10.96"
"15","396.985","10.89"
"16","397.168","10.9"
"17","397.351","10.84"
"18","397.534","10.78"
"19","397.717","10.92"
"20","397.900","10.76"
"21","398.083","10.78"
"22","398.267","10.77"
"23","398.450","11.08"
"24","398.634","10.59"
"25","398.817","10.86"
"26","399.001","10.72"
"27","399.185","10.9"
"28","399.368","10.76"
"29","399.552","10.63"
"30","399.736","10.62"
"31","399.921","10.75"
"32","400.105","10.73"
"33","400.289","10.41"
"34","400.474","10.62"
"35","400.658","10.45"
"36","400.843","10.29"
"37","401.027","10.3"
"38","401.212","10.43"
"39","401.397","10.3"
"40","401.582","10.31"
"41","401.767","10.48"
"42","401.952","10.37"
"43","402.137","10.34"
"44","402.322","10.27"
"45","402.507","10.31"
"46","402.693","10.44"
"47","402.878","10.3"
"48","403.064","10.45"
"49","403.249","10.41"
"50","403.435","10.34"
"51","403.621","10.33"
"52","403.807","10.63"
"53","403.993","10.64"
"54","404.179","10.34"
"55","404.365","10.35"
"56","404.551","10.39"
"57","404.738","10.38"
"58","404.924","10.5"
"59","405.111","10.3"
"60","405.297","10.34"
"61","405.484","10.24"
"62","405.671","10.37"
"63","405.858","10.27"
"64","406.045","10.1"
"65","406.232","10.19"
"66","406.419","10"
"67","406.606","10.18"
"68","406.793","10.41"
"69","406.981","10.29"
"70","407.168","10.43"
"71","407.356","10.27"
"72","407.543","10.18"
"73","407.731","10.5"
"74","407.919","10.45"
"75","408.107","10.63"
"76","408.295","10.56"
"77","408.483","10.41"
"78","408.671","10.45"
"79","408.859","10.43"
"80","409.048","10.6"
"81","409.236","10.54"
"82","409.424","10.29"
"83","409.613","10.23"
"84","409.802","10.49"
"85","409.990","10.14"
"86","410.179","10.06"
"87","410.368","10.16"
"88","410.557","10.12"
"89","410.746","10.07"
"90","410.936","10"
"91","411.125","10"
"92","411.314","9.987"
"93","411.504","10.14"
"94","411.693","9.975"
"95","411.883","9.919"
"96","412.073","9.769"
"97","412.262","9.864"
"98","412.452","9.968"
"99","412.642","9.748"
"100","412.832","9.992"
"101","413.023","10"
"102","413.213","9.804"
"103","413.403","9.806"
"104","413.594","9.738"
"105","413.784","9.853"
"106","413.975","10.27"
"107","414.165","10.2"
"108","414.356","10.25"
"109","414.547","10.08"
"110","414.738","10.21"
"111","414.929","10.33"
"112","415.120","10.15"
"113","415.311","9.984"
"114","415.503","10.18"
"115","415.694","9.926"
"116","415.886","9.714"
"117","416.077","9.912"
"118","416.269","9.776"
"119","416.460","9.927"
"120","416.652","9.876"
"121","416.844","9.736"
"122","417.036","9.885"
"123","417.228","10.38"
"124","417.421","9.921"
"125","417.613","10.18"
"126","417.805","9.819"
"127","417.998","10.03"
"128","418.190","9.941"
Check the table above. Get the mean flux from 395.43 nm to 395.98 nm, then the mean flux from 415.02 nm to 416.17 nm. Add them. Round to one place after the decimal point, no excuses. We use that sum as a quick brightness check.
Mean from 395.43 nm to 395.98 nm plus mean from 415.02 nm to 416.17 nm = 21.3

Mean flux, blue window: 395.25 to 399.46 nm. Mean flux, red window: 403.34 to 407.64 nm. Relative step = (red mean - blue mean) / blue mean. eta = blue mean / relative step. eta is -173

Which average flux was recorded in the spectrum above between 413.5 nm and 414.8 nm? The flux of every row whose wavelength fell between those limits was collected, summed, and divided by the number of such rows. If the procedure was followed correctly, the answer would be 10.1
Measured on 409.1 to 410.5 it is 10.3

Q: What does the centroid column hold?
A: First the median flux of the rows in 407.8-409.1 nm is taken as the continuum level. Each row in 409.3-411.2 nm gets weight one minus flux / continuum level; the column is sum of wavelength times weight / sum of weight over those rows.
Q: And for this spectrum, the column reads 410.48 nm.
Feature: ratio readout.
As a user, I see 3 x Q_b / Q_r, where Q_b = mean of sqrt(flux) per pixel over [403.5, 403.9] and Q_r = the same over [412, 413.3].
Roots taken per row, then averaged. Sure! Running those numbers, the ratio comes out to 3.09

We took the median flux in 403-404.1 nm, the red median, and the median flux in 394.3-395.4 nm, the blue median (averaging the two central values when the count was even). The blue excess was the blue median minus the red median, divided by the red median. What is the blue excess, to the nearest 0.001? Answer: 0.093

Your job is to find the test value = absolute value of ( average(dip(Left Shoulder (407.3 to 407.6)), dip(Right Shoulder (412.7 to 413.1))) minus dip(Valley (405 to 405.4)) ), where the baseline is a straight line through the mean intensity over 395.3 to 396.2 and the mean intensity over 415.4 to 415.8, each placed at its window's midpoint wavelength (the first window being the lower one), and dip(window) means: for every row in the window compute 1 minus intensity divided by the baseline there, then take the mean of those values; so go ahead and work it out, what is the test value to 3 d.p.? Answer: 0.011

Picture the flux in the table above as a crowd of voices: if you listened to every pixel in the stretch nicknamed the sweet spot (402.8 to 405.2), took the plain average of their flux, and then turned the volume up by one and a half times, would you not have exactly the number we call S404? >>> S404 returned 15.62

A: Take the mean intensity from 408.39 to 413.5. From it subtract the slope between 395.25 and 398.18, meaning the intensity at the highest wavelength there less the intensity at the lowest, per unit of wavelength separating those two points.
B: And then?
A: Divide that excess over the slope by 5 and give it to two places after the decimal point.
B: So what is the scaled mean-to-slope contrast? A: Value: 2.08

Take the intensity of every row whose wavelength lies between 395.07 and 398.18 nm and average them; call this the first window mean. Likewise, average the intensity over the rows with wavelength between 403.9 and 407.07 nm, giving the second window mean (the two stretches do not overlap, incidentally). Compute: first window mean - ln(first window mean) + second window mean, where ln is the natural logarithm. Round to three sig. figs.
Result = 19.0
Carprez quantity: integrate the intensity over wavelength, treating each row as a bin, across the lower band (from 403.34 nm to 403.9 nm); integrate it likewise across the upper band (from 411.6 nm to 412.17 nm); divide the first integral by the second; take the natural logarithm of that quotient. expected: 0.03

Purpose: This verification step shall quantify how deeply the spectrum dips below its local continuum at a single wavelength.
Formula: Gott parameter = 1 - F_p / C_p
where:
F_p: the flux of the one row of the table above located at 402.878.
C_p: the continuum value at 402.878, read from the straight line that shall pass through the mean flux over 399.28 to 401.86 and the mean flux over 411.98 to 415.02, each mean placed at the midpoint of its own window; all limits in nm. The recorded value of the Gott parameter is 0.011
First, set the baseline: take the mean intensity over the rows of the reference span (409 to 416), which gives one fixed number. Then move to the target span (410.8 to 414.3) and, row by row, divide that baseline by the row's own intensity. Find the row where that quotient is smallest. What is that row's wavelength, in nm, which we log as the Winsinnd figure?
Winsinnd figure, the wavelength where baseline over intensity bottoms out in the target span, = 413.975 nm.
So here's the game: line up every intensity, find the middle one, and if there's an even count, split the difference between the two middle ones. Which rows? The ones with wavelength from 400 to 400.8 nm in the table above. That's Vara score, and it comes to 10.5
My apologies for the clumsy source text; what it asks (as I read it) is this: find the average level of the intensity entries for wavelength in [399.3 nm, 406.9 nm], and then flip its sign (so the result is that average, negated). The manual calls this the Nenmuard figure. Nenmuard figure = -10.4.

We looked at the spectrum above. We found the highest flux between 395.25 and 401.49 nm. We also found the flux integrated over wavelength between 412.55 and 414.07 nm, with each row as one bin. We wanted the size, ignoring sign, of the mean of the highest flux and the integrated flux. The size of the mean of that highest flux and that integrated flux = 13.4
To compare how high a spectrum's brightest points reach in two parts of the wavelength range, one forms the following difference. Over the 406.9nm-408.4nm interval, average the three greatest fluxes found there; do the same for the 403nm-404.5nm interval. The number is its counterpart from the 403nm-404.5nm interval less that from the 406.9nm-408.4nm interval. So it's 0.0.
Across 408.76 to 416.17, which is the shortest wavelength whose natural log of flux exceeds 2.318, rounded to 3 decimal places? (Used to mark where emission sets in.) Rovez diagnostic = 408.859 nm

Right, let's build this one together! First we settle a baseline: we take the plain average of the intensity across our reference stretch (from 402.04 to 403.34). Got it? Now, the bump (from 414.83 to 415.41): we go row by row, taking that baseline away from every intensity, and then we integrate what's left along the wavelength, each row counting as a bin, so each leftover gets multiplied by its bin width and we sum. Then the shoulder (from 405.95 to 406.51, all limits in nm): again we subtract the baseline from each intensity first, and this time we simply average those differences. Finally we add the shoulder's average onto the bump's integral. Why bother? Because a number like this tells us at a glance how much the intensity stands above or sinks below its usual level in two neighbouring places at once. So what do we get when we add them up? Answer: -0.4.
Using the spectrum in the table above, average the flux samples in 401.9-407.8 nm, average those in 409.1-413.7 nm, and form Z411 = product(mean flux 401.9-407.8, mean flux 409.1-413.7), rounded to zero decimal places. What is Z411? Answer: 104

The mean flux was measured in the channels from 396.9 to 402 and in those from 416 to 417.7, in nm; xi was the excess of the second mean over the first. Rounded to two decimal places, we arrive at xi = -0.70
